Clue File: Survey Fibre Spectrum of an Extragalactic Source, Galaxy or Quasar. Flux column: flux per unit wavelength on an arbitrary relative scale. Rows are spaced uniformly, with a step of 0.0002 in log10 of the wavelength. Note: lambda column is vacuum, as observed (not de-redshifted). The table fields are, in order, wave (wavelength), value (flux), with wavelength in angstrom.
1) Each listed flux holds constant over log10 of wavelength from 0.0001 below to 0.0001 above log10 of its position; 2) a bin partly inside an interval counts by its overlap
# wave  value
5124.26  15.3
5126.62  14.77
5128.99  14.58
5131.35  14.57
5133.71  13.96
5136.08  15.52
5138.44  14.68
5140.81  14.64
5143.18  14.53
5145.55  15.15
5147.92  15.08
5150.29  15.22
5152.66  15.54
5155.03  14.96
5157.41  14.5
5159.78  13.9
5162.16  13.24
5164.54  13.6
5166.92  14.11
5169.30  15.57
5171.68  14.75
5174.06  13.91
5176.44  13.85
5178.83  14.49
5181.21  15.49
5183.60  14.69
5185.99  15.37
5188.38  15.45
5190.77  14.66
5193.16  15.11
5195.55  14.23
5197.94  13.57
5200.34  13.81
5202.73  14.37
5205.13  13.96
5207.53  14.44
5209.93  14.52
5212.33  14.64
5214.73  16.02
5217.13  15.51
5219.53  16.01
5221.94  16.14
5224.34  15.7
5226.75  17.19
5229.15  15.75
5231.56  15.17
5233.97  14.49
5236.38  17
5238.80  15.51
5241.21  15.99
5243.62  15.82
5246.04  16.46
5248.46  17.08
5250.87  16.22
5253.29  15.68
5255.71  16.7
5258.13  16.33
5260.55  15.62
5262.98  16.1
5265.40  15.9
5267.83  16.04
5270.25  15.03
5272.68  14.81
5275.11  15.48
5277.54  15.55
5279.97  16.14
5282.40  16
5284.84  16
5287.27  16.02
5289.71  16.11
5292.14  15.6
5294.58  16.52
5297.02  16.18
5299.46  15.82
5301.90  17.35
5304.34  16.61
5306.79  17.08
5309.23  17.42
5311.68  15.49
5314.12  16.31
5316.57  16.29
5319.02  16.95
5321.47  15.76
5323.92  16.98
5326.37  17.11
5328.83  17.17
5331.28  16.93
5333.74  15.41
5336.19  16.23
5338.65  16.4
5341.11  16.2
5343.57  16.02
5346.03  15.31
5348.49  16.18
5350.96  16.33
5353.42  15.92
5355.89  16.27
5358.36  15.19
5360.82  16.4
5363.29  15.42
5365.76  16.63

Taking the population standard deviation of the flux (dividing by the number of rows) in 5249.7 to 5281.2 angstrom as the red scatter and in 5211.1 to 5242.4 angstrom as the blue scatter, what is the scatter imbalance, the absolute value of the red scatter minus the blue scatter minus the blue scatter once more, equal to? 1.0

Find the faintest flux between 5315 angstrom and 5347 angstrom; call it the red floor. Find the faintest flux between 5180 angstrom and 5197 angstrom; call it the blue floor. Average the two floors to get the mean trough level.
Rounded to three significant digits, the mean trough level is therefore 14.8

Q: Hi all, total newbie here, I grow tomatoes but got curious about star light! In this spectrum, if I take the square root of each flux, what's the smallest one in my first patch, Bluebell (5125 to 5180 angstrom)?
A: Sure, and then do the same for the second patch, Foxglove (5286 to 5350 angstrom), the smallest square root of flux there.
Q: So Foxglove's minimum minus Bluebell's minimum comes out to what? 0.27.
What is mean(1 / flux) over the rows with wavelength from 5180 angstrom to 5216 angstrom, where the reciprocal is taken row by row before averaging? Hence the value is 0.0682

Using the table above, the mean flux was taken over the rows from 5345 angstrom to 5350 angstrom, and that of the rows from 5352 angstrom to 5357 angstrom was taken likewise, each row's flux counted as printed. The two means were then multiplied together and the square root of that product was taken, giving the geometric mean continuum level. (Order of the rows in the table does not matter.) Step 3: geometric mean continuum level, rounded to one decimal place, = 15.9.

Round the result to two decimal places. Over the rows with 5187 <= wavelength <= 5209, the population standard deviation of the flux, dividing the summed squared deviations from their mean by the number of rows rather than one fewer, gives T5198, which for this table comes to 0.57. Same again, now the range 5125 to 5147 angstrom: 0.41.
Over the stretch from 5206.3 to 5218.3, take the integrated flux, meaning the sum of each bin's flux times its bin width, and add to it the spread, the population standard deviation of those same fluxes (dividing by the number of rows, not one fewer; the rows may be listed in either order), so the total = 181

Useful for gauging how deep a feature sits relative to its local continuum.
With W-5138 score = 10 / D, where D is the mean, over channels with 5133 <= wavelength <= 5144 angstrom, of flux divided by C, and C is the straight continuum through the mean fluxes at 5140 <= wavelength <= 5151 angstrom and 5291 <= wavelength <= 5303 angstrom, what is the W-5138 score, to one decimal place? 10.1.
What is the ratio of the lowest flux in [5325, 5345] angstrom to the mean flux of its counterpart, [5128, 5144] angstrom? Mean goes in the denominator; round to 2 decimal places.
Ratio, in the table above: 1.05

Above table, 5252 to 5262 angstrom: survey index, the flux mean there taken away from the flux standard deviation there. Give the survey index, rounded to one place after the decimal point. -15.6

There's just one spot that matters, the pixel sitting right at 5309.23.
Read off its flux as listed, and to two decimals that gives 17.42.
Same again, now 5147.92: 15.08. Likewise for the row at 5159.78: 13.90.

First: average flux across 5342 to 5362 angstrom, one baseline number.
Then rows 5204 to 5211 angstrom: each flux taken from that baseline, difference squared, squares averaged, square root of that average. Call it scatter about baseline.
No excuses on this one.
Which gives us 1.7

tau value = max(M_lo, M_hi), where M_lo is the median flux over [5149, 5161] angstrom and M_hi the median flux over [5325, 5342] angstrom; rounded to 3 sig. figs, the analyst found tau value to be 16.4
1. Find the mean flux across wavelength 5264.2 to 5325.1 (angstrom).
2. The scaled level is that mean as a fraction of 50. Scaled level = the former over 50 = 0.323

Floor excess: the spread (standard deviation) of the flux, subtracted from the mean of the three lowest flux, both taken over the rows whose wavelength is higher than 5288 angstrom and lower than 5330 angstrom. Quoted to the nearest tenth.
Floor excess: 15.0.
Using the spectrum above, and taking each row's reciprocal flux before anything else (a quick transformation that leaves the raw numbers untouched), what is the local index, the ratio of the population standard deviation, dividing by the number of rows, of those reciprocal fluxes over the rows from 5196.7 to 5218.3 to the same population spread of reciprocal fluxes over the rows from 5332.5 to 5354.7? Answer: 2.3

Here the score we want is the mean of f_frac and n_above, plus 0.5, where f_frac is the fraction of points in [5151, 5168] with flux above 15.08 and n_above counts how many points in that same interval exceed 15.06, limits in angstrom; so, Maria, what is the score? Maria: 1.1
